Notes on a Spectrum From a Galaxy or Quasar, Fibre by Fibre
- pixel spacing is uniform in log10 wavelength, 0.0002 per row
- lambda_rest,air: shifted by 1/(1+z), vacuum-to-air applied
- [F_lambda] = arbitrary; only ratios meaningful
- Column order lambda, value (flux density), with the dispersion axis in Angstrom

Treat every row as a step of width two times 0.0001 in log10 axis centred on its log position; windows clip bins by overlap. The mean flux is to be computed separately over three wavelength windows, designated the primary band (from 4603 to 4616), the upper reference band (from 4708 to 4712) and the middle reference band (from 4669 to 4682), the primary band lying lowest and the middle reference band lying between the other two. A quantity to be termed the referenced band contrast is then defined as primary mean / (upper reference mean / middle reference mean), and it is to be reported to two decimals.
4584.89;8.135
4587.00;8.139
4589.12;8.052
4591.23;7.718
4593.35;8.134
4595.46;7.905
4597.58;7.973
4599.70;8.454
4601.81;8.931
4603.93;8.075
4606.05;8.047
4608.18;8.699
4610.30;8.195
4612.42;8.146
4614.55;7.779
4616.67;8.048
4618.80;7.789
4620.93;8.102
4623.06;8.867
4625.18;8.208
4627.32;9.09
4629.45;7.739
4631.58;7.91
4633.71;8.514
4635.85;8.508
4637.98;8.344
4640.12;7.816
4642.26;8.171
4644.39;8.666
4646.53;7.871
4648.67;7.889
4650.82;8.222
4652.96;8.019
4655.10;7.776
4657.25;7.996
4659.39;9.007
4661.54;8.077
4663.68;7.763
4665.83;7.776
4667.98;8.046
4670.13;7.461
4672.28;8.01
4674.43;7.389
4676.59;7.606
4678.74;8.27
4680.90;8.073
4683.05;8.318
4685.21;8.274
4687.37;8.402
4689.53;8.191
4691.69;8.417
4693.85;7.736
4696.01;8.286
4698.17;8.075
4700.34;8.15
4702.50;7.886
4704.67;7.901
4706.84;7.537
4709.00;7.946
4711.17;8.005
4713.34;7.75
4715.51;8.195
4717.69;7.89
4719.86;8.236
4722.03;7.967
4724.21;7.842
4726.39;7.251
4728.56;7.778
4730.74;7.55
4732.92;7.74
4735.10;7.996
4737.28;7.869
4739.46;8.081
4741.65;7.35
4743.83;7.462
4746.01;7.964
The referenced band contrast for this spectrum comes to 7.98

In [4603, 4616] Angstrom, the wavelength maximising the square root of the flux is 4608.18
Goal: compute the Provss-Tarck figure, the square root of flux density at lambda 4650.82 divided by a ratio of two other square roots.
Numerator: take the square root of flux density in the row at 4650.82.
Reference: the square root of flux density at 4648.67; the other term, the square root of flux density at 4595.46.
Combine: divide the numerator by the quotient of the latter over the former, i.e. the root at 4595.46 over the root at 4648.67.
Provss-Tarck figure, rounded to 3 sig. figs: 2.86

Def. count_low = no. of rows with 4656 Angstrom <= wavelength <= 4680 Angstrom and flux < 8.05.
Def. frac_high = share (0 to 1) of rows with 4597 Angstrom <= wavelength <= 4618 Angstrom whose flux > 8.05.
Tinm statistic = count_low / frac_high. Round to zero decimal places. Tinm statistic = 13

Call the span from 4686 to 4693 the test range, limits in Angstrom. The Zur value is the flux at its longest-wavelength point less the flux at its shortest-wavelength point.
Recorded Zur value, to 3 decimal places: 0.015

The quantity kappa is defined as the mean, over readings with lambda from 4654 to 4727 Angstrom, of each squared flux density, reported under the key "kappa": 63.9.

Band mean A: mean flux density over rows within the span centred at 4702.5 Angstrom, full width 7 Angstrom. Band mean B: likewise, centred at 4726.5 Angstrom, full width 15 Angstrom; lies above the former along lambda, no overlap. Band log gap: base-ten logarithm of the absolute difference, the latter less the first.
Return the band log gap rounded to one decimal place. -0.7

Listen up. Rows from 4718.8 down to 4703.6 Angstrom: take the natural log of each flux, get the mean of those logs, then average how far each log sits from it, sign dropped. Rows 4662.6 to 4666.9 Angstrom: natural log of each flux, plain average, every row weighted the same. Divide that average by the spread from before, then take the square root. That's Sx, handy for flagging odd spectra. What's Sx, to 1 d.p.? 10.7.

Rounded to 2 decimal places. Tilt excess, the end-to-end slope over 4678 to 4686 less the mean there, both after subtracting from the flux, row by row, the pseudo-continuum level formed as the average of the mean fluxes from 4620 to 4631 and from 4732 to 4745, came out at -0.16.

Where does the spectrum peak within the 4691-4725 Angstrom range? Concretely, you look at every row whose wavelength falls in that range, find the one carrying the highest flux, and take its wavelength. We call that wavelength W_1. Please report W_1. 4691.69 Angstrom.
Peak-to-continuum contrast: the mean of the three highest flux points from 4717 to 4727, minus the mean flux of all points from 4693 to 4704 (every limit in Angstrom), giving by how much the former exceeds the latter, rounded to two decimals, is 0.00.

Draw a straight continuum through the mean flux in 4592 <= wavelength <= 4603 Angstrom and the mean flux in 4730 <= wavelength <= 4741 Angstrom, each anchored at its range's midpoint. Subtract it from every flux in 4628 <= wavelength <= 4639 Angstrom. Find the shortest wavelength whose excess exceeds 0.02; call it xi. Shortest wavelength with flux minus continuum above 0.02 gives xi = 4633.71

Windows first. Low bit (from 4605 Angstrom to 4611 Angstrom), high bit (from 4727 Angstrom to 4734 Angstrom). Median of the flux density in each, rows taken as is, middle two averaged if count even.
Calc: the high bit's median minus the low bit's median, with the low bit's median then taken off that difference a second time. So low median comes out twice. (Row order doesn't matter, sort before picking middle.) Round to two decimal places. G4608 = -8.65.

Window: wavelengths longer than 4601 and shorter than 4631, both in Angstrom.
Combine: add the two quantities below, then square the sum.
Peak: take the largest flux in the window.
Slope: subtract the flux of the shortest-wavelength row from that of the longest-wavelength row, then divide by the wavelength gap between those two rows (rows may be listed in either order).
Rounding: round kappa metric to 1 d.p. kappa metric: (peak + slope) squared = 81.8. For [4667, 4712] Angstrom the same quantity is 70.8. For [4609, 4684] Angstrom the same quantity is 82.7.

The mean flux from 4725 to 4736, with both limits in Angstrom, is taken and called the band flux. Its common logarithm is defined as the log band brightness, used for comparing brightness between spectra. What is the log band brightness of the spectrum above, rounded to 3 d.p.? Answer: 0.884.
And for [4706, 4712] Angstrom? 0.894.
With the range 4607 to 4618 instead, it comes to 0.912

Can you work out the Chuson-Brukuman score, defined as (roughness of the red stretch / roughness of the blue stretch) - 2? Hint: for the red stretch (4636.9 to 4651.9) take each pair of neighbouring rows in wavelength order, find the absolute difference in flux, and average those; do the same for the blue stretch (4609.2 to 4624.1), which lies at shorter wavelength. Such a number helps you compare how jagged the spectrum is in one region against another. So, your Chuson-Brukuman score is -0.75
